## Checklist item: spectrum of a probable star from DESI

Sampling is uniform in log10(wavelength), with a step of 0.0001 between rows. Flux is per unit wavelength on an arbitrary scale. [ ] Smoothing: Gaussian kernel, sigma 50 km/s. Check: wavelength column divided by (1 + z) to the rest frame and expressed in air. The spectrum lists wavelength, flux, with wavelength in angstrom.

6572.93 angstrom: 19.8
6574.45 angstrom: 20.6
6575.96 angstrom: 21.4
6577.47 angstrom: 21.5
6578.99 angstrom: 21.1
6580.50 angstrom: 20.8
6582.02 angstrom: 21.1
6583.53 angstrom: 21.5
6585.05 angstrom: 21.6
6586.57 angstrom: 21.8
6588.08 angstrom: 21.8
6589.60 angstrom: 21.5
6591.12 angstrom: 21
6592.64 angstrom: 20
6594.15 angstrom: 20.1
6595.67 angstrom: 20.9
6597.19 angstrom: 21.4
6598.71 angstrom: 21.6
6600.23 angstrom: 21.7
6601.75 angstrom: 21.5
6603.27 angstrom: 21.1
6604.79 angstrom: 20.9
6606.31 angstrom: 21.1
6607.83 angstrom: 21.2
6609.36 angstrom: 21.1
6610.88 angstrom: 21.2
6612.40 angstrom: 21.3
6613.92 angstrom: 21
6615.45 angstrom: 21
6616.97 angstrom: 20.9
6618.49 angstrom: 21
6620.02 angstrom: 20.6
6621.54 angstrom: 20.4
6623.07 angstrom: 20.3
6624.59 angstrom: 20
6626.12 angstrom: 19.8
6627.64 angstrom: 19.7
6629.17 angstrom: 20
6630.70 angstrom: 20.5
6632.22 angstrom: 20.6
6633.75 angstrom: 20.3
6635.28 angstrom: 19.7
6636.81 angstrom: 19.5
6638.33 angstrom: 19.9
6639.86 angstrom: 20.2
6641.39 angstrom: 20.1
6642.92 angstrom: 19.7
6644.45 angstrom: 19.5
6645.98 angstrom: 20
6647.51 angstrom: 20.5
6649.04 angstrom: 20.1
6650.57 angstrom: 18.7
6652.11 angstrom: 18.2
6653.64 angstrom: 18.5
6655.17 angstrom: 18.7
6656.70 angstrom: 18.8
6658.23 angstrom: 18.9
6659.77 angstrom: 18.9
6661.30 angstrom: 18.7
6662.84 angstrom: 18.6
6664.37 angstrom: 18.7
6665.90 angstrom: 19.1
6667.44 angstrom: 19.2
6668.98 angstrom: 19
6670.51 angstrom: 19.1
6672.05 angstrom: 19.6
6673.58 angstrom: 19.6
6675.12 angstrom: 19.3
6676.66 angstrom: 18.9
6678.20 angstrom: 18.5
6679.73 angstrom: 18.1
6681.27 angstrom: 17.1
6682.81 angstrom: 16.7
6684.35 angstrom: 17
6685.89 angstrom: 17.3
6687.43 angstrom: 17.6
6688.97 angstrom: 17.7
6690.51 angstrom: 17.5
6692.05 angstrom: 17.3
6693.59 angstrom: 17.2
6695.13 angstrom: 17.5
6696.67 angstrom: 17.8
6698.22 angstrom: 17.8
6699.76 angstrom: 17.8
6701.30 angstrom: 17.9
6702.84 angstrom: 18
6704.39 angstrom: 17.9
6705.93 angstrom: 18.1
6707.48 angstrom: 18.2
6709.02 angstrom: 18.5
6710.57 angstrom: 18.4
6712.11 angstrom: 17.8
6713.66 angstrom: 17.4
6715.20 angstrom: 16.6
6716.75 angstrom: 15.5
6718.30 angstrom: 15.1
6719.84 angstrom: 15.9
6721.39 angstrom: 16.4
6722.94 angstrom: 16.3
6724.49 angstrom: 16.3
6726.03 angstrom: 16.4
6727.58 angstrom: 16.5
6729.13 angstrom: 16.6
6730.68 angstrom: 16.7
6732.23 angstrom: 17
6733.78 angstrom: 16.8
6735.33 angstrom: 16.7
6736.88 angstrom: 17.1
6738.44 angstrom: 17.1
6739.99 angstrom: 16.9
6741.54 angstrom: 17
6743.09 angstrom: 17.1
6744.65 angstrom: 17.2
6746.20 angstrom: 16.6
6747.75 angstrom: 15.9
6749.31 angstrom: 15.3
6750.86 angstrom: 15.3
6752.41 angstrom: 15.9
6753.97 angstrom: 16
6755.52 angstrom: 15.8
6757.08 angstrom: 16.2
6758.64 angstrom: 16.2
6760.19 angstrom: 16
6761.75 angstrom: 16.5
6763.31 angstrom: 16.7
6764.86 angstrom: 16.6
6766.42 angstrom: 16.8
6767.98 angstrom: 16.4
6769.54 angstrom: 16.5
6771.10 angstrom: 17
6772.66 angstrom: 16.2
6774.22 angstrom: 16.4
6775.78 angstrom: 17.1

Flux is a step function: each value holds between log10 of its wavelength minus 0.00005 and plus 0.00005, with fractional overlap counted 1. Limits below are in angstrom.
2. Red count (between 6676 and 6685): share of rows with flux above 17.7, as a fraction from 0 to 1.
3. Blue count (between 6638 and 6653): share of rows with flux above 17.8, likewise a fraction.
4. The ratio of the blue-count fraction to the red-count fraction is 2.0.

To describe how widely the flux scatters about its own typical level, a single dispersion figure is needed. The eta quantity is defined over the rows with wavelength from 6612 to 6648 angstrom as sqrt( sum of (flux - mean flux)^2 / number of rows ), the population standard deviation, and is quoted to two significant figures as 0.51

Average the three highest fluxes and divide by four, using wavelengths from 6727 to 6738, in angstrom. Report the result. 4.24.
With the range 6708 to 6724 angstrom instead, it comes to 4.56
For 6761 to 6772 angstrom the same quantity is 4.21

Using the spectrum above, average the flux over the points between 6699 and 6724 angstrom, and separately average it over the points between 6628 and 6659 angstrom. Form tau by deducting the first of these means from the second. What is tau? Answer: 2.4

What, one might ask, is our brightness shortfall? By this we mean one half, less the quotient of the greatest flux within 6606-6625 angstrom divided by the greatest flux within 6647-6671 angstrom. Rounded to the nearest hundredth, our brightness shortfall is -0.54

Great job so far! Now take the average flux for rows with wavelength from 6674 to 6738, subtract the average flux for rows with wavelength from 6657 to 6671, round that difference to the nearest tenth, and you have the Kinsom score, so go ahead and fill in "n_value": -1.6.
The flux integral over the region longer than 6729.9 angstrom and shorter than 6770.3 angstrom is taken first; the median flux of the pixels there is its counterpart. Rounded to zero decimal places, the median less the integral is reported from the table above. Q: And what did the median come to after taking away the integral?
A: -649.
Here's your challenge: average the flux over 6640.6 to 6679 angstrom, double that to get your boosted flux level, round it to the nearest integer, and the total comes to 38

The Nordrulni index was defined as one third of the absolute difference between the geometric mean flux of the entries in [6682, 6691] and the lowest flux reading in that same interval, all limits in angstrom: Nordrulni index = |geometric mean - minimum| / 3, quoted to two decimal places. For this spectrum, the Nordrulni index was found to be 0.20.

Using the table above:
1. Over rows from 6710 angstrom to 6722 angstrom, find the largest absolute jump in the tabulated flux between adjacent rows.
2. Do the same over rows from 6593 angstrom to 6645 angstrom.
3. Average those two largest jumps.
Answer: 0.95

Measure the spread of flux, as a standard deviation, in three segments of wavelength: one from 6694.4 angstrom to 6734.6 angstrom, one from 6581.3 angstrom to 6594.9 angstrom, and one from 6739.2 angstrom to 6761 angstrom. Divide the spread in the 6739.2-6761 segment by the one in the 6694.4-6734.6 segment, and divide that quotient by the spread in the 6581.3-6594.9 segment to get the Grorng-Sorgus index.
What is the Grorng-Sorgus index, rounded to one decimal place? 1.0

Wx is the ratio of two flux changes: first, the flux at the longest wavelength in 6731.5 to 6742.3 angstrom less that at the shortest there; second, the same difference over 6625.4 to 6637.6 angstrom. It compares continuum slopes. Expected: 0.0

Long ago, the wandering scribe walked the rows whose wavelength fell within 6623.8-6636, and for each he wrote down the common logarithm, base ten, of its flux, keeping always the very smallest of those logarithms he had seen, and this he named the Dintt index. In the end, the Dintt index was 1.29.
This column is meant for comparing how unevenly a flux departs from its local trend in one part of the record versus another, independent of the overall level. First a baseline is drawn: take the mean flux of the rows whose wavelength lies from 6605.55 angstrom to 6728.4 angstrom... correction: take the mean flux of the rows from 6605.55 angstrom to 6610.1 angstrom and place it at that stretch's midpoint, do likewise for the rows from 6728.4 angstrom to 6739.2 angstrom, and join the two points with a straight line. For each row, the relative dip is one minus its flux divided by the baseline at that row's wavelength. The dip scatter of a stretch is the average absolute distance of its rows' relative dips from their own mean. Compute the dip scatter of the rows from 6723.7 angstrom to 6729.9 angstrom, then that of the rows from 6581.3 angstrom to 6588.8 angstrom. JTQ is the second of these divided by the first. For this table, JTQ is 1.4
